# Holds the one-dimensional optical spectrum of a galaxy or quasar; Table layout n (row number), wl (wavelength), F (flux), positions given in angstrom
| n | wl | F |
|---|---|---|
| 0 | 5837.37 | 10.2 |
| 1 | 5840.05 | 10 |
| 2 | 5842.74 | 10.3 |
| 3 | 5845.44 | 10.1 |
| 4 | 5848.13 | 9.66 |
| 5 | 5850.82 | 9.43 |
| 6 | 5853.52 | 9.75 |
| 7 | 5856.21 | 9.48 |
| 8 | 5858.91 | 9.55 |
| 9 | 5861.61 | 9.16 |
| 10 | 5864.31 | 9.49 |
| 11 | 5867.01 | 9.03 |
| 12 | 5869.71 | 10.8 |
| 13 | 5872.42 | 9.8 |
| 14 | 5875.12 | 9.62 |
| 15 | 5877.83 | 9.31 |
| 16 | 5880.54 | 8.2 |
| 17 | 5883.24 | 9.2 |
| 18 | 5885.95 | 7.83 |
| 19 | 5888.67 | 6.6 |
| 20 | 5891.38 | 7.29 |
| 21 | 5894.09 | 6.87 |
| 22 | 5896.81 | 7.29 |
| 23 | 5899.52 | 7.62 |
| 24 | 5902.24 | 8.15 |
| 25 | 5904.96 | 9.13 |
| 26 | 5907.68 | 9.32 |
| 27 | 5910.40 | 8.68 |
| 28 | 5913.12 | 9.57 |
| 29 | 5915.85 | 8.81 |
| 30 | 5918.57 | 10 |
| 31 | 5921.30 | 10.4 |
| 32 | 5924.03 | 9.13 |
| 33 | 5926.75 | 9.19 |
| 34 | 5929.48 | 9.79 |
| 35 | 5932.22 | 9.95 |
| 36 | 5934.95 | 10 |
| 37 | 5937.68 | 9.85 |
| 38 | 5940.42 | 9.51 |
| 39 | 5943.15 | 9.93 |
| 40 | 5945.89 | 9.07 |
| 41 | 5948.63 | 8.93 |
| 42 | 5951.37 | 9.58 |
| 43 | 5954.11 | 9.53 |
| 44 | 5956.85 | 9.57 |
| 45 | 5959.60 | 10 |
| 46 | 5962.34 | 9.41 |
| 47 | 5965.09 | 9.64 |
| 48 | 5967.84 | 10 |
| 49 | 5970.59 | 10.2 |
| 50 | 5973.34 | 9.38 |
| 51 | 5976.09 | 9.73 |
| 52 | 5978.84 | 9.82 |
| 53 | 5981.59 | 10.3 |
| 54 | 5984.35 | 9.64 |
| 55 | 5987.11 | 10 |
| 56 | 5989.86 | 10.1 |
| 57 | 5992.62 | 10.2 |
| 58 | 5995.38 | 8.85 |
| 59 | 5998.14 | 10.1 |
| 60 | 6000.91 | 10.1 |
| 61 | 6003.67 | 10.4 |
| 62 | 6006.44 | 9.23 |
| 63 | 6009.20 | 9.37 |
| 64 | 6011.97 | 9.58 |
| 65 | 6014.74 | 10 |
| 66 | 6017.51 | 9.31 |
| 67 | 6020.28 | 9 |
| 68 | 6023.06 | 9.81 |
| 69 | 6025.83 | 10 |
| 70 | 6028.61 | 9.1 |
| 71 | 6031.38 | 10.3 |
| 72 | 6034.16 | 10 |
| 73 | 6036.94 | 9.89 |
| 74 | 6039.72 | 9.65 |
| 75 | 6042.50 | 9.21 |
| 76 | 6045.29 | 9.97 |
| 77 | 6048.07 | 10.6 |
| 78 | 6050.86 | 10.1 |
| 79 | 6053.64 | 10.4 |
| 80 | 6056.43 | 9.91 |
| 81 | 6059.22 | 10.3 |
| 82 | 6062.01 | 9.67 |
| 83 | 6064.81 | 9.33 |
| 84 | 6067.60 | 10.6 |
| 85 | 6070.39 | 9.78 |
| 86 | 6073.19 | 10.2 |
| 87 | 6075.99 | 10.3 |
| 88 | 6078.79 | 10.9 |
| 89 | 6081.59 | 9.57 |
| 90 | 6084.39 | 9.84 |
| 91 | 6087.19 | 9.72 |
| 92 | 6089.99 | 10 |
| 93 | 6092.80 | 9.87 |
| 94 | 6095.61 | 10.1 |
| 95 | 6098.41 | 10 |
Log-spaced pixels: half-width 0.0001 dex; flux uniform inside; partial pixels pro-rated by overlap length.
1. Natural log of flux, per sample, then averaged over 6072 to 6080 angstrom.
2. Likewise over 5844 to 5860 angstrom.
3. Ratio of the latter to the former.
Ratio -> 0.97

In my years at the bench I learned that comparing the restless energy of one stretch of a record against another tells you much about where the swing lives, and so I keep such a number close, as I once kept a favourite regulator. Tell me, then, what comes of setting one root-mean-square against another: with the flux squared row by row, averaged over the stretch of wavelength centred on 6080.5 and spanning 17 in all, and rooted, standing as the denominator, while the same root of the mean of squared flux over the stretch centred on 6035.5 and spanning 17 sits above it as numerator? 0.961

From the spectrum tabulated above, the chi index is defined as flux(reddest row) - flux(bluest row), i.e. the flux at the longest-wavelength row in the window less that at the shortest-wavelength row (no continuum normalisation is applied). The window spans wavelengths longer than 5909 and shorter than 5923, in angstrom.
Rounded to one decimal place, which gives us 1.7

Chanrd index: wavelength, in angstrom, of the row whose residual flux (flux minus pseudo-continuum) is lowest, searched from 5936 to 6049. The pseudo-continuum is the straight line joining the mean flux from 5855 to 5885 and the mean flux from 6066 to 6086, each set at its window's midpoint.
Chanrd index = 5995.38 angstrom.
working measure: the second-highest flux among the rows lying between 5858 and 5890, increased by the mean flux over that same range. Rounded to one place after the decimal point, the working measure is 18.8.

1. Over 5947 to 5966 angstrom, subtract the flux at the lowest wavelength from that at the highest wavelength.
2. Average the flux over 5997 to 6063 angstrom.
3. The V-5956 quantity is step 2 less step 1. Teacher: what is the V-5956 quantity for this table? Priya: 9.1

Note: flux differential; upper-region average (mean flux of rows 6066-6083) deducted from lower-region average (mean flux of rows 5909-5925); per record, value -0.8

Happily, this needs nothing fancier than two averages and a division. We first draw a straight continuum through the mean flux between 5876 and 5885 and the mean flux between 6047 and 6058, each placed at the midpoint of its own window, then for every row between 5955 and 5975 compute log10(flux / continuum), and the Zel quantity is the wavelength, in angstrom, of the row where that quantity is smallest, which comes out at 5973.34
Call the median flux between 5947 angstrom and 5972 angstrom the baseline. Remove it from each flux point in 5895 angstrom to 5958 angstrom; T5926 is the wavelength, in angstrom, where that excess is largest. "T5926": 5921.30 angstrom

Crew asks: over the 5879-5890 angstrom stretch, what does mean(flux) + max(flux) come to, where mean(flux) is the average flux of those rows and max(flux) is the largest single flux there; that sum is 17.2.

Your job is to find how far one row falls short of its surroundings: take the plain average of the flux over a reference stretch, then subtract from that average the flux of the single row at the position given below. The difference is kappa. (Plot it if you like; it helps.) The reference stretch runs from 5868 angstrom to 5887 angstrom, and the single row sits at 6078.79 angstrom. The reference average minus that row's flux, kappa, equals -1.6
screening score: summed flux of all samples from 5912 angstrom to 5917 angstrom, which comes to 18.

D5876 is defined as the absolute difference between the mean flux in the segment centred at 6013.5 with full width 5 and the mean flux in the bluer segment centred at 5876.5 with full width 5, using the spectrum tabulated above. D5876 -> 0.3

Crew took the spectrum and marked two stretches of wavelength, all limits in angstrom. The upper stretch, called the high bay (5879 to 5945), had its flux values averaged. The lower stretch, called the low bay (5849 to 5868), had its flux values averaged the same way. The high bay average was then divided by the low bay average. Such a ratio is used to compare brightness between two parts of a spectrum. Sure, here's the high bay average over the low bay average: 0.94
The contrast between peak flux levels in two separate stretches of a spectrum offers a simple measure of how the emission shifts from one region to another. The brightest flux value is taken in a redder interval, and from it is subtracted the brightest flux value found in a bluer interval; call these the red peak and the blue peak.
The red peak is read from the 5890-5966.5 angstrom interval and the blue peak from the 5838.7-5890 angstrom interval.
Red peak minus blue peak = -0.4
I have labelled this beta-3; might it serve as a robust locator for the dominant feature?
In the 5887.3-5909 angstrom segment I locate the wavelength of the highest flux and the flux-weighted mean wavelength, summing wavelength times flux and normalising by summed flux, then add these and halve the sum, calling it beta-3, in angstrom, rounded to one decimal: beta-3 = 5903.3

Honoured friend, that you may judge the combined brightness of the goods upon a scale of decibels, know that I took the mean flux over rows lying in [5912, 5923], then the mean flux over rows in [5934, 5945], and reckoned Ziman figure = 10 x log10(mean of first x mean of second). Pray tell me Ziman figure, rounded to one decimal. 19.8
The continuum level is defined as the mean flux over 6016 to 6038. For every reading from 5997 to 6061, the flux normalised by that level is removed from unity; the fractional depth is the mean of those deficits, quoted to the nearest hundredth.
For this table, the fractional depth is -0.02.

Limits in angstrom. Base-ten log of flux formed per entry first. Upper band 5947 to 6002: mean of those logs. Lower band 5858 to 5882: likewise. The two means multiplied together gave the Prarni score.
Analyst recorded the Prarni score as 0.963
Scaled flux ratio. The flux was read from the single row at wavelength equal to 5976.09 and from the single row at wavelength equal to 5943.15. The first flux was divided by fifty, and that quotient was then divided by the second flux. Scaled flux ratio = 0.0196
